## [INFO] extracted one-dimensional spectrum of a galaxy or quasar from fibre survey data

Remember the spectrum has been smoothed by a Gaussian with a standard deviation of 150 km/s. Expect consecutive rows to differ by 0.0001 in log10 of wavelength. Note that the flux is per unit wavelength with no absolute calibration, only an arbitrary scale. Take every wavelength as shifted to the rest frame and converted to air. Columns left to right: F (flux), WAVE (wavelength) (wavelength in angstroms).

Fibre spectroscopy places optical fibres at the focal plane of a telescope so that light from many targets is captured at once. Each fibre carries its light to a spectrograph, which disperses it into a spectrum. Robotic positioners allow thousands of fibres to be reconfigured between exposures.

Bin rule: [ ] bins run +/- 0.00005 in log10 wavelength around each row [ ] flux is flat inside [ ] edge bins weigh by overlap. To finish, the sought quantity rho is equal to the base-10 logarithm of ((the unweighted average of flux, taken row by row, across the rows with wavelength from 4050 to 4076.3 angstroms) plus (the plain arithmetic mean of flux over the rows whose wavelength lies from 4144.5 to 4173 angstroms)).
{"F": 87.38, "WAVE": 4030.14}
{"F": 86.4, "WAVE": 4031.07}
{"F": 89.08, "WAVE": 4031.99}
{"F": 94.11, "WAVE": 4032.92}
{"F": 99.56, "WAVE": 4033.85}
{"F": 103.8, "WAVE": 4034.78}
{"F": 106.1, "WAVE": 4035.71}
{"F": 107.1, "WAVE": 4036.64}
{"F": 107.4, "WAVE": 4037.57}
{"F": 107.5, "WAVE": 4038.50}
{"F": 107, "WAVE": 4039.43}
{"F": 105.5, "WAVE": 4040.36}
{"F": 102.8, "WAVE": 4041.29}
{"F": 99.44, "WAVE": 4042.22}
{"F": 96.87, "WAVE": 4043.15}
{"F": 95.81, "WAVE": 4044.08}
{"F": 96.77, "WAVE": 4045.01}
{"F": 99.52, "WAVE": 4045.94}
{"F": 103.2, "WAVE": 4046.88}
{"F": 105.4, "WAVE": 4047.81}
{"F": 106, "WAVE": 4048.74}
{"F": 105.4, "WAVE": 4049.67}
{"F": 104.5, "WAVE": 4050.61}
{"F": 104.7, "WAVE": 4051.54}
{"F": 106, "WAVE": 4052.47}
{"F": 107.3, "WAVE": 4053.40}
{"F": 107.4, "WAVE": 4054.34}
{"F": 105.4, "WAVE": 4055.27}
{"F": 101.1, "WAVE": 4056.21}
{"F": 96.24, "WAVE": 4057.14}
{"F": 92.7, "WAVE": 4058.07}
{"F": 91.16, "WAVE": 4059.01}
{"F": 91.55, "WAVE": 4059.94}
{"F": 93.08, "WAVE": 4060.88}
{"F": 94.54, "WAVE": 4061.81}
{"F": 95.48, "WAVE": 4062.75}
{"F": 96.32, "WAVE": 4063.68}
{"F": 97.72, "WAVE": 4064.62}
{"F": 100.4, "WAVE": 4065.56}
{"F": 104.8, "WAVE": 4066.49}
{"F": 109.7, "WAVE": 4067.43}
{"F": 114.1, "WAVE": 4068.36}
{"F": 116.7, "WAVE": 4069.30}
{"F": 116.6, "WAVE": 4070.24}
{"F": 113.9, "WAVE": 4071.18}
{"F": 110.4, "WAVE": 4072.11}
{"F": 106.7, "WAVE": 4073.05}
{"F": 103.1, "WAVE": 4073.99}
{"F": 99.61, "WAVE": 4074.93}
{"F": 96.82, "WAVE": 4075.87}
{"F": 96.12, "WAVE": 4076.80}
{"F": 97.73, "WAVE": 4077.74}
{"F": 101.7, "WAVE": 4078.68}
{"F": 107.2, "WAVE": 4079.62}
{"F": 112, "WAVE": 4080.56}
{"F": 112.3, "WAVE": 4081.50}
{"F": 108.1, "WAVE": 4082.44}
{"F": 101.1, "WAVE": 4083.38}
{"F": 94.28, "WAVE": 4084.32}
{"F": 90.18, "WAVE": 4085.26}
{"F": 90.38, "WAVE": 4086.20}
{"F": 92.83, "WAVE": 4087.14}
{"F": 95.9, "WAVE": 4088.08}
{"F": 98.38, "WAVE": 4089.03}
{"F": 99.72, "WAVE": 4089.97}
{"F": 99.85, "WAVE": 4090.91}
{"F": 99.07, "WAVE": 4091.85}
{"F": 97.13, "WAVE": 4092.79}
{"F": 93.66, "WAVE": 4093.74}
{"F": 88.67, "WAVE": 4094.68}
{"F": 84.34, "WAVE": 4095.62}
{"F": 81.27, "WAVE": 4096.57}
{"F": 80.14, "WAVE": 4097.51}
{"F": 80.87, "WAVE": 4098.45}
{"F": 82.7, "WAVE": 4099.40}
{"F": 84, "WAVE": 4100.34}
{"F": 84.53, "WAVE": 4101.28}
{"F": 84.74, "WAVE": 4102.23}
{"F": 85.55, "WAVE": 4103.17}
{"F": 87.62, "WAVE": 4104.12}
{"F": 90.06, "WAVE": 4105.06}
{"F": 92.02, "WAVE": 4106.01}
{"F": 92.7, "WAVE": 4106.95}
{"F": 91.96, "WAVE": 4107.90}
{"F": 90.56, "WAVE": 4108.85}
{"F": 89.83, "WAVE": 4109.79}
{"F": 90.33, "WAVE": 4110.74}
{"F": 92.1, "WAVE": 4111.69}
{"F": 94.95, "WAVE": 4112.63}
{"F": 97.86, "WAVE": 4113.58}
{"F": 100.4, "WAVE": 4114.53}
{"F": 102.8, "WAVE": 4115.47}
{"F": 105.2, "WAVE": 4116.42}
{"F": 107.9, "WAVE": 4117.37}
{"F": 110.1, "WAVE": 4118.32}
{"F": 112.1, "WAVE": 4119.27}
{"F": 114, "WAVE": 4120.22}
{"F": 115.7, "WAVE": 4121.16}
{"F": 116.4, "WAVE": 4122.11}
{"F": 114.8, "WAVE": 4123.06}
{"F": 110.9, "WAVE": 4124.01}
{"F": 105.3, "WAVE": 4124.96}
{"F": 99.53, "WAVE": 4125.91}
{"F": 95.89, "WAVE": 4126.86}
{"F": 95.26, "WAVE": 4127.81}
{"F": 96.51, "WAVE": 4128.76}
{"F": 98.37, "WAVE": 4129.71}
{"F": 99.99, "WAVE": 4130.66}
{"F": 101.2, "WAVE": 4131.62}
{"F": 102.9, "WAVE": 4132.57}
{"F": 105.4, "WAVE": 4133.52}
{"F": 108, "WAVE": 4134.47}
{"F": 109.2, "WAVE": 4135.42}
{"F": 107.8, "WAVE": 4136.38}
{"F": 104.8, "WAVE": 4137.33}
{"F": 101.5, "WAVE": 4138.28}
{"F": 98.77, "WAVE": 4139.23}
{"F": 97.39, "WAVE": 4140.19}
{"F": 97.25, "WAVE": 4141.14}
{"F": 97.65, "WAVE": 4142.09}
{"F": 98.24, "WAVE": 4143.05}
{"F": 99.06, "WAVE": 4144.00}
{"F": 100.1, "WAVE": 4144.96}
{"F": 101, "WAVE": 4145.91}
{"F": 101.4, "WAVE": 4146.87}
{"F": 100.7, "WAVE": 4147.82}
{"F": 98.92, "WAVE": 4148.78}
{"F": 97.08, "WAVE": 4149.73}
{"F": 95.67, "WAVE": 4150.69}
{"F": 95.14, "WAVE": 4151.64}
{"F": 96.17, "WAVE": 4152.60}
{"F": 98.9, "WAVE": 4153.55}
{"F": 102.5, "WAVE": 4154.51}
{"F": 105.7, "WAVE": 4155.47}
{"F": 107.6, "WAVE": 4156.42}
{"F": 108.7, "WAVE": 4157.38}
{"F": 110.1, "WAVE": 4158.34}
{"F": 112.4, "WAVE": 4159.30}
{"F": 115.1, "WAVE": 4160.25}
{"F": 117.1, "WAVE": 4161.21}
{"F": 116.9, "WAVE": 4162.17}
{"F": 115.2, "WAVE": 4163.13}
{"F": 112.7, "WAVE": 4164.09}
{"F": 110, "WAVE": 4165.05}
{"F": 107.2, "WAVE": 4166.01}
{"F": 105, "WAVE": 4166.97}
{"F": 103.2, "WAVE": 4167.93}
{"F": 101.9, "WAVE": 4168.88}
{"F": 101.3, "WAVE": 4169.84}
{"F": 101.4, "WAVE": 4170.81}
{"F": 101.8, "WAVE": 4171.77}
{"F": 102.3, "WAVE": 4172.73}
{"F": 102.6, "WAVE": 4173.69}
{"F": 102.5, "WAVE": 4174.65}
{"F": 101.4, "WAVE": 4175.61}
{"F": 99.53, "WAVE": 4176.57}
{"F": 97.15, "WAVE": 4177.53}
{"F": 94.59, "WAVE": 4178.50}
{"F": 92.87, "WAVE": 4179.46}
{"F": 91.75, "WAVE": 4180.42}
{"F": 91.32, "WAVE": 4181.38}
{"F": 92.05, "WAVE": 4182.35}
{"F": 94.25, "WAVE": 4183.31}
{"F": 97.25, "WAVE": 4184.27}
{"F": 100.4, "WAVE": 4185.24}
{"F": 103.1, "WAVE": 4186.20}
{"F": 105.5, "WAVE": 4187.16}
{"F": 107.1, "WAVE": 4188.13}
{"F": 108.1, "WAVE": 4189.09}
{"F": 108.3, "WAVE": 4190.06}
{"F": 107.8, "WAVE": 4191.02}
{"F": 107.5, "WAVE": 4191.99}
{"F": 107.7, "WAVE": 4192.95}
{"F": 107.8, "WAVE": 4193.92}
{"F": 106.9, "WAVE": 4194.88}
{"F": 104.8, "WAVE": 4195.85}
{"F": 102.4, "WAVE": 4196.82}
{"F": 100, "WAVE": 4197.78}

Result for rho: 2.32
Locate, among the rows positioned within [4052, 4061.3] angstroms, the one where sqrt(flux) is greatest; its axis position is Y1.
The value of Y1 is 4054.34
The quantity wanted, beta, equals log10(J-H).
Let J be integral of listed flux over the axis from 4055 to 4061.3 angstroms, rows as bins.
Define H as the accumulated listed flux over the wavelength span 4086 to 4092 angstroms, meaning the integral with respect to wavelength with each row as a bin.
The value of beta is 1.3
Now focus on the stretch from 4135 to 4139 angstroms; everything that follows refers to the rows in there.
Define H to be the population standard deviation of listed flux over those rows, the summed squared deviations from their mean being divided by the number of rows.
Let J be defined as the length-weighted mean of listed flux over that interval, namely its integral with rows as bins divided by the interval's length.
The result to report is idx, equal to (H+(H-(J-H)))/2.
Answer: -48.2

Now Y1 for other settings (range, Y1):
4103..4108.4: 4106.95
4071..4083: 4071.18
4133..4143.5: 4135.42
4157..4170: 4161.21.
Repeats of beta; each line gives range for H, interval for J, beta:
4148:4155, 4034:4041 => 1.8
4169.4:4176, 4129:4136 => 1.7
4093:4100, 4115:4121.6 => 2.1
